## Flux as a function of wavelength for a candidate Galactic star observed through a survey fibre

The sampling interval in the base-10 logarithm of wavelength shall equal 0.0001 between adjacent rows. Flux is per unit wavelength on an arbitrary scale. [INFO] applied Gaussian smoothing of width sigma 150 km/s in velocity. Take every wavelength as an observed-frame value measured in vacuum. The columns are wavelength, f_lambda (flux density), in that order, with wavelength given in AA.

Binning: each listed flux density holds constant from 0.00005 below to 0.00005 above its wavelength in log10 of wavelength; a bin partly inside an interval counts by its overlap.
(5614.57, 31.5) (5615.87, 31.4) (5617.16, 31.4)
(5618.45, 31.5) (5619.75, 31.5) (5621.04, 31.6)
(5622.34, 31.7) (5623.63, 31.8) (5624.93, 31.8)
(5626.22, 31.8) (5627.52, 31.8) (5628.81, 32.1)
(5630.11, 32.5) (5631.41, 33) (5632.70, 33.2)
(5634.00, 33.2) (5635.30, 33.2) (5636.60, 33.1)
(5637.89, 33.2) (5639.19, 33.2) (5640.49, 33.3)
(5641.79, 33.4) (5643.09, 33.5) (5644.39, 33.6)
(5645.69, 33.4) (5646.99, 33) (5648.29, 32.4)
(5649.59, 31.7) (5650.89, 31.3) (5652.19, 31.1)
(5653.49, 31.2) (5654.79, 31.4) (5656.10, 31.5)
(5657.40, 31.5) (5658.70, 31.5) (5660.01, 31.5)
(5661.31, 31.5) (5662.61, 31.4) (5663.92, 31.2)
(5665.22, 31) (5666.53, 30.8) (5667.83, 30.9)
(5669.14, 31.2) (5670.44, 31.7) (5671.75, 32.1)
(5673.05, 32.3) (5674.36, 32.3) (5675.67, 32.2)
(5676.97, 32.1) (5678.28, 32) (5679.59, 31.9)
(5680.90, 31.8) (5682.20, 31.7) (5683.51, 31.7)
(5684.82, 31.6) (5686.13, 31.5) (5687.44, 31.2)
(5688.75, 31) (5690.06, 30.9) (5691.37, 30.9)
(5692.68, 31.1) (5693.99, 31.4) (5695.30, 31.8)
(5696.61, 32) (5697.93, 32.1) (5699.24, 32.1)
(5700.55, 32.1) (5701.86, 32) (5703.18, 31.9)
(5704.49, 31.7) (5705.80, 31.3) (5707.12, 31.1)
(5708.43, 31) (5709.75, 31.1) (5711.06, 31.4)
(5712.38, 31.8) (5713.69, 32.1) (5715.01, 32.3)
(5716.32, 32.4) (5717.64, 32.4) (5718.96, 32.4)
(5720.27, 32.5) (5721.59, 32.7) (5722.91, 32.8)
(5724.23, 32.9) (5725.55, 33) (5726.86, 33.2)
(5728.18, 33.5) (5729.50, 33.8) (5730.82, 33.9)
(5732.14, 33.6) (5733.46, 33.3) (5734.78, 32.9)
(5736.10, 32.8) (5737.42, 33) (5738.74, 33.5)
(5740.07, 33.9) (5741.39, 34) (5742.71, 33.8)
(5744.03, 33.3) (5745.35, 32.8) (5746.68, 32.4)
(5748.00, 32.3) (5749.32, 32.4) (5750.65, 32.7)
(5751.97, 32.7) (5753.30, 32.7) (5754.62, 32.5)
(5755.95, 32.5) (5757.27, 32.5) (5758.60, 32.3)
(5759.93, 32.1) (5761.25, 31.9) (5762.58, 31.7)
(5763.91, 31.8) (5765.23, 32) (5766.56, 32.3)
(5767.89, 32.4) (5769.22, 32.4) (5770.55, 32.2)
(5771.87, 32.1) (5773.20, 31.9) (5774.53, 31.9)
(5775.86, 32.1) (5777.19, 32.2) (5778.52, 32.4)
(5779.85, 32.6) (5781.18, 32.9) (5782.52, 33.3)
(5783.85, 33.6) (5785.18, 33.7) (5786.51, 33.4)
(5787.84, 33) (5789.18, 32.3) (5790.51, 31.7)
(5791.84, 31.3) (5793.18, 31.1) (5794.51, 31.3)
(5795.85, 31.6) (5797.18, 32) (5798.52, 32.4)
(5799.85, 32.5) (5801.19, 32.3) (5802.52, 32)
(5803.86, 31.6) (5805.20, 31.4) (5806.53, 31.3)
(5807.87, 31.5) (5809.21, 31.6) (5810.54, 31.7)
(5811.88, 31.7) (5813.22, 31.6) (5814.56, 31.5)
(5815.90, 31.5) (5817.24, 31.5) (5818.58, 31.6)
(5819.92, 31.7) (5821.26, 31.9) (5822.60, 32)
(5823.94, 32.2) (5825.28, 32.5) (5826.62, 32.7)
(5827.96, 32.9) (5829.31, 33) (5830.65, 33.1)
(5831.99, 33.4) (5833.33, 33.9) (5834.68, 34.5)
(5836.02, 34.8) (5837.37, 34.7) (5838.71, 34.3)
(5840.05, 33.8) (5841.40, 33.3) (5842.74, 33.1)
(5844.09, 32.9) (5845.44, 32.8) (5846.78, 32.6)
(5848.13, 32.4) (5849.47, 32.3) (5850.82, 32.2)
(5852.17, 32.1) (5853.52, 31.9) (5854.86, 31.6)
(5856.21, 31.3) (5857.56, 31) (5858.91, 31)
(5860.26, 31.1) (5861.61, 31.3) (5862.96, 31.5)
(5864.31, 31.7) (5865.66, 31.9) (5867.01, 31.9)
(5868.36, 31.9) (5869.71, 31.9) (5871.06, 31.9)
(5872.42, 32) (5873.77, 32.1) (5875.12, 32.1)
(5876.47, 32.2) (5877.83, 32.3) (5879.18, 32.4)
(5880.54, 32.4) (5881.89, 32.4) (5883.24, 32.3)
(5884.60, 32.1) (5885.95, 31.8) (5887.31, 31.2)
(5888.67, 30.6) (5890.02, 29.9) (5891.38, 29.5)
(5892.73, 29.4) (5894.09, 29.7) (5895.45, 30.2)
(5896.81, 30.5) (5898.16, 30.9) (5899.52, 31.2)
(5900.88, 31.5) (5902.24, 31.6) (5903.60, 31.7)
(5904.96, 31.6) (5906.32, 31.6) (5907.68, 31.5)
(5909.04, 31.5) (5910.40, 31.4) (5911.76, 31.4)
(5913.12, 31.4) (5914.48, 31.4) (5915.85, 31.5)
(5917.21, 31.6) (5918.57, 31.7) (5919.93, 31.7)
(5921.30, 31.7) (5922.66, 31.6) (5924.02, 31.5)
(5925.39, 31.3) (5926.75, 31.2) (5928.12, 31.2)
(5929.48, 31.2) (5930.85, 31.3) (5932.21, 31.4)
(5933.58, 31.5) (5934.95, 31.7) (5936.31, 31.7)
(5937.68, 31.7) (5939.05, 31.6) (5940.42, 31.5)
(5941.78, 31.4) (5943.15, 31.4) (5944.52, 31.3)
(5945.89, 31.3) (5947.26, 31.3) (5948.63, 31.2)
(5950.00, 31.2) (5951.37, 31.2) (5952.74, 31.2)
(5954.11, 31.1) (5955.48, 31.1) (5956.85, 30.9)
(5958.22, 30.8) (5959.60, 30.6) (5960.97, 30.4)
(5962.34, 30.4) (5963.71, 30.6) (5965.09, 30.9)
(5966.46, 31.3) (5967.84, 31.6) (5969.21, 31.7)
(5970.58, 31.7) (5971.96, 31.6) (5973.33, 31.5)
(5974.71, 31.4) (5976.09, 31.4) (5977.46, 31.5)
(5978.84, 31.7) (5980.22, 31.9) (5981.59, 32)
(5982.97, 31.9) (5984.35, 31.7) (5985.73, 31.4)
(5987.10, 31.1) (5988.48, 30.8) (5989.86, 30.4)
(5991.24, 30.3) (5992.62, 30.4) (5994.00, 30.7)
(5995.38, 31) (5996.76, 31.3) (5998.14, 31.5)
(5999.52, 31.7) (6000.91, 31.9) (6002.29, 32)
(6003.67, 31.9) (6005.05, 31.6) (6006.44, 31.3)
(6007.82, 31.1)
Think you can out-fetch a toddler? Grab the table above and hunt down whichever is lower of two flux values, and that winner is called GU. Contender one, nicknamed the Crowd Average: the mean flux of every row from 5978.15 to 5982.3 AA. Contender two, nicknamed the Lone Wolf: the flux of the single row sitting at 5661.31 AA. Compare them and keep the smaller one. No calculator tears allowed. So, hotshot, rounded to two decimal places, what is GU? 31.50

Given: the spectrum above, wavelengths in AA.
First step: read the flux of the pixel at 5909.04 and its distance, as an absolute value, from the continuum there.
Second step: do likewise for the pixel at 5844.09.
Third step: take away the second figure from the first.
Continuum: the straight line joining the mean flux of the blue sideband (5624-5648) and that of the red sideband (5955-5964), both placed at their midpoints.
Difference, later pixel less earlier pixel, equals -1.0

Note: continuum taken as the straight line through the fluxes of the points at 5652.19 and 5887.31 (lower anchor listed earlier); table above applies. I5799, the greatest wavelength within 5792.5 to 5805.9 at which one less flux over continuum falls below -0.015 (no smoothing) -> 5802.52 AA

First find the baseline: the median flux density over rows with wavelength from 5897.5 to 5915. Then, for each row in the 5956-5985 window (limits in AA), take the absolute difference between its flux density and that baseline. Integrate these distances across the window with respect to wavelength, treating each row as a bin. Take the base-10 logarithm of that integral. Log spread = 1.07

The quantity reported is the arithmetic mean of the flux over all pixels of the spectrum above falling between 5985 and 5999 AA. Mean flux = 30.9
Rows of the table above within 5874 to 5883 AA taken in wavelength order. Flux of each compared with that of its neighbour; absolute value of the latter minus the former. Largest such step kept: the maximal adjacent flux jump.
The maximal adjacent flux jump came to 0.10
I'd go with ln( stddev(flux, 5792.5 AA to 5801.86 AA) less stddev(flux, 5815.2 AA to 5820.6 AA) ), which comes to -0.8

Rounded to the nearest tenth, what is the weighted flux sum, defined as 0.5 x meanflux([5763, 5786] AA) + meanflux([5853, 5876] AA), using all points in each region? 47.9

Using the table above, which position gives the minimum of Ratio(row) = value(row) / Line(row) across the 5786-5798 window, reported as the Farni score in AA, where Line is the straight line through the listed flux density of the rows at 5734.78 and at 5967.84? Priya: 5793.18 AA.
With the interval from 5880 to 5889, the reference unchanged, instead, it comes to 5888.67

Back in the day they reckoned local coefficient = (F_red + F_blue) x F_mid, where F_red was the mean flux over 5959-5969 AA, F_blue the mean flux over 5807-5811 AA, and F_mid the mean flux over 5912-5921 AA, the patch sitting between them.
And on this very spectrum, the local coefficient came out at 1970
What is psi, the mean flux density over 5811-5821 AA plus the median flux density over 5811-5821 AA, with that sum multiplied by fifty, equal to 3159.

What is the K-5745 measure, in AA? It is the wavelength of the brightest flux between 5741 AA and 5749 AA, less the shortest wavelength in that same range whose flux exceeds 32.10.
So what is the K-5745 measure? 0.0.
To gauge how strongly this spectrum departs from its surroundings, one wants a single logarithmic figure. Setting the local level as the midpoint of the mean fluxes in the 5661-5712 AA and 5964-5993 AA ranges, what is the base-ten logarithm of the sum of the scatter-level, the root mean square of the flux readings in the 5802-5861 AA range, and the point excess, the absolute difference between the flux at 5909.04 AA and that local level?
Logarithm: 1.51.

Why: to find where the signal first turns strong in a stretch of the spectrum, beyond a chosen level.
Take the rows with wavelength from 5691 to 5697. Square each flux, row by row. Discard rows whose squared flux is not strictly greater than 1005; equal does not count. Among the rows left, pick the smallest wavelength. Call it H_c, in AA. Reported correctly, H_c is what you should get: 5695.30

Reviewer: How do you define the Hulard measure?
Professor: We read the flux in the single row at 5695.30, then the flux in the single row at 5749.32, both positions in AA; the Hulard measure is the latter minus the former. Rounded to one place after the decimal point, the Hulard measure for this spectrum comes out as 0.6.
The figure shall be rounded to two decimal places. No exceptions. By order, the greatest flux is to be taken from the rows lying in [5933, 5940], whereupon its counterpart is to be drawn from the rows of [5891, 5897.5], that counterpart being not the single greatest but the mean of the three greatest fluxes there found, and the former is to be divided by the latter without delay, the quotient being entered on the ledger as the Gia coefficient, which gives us 1.05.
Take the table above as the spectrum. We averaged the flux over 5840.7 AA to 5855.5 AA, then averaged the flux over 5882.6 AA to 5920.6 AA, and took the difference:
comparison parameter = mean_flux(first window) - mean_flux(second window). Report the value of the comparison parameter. 1.3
